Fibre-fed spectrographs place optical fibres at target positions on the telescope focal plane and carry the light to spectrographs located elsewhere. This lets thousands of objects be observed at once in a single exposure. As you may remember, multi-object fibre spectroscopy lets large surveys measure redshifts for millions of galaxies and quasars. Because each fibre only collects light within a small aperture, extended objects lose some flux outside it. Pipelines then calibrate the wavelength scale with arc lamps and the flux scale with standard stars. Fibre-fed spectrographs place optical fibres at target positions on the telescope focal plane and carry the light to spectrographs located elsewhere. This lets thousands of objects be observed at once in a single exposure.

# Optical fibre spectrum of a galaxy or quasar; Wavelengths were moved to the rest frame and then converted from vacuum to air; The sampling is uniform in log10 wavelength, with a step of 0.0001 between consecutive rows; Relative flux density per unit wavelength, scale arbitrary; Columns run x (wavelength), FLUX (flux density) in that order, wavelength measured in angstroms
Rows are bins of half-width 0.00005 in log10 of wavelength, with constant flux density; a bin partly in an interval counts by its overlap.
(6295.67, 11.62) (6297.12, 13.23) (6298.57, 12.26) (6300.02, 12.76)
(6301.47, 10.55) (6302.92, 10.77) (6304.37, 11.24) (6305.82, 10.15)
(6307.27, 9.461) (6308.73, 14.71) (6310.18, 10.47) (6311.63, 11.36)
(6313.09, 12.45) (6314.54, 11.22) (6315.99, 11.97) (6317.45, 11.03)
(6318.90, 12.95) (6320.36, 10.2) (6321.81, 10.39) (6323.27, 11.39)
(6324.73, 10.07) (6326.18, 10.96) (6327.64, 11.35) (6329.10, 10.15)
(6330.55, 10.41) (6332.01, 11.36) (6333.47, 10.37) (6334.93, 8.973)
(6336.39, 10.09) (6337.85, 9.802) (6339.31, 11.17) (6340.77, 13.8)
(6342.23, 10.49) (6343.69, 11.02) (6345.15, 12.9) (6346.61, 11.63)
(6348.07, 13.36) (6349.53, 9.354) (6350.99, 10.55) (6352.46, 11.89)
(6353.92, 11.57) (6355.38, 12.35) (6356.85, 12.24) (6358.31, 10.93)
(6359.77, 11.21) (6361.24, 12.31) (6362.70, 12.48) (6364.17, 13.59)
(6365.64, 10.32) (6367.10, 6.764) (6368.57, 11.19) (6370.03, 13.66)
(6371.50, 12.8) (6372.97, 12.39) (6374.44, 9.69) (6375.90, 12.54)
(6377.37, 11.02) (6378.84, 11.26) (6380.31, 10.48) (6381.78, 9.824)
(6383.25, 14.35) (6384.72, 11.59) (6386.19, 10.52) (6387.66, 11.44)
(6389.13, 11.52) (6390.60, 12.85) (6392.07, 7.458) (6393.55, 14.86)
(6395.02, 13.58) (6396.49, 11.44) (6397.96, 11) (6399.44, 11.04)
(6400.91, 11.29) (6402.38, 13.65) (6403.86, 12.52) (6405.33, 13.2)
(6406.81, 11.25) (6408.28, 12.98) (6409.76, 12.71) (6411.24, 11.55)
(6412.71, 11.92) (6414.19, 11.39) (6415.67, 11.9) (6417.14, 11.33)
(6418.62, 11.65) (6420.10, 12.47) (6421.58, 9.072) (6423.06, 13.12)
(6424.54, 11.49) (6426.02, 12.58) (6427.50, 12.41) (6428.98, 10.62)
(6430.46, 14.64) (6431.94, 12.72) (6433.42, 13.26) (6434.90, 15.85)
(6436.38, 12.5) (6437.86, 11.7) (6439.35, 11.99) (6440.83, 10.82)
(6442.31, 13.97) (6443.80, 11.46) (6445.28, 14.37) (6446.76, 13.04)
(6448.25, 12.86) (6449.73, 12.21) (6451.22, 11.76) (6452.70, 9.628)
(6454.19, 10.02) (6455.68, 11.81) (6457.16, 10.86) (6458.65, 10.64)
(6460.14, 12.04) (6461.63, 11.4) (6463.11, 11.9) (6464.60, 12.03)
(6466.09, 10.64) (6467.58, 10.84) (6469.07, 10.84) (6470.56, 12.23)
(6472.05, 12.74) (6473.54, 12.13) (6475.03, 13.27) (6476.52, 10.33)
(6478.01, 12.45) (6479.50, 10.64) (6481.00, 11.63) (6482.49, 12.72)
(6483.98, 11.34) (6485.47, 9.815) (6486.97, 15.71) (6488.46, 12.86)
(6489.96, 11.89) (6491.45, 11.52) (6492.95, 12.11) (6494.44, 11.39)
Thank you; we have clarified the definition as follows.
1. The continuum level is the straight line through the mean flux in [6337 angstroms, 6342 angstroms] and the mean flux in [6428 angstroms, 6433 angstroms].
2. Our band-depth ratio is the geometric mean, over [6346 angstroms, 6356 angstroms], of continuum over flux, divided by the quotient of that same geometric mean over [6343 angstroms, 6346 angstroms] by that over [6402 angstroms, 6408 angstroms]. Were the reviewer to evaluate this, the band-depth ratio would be 1.02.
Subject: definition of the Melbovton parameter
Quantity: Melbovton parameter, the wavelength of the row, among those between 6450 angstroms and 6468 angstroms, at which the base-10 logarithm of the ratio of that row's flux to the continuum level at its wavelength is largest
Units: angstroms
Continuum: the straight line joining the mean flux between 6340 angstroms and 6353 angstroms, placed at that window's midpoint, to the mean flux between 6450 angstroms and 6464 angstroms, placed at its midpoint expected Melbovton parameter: 6464.60 angstroms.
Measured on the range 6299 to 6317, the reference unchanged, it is 6308.73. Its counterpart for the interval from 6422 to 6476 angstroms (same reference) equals 6434.90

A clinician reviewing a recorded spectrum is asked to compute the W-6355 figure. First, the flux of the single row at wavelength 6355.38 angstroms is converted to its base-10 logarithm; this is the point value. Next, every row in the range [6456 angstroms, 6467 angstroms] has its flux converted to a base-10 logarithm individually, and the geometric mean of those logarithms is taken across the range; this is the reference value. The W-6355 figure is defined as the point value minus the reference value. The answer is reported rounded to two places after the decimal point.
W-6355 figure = 0.04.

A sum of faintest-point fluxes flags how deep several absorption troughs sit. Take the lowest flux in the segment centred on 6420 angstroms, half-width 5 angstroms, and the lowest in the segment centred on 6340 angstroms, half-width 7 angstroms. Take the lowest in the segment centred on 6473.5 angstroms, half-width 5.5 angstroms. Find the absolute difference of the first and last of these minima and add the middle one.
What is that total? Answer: 10.2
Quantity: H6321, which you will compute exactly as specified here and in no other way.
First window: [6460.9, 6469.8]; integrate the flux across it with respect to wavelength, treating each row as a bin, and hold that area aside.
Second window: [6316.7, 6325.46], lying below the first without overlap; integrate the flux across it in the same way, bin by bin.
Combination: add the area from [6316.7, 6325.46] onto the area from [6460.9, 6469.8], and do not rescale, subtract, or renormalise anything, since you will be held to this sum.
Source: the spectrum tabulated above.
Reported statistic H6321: 197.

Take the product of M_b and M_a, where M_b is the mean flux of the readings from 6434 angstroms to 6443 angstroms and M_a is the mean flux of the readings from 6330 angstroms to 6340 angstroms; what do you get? 132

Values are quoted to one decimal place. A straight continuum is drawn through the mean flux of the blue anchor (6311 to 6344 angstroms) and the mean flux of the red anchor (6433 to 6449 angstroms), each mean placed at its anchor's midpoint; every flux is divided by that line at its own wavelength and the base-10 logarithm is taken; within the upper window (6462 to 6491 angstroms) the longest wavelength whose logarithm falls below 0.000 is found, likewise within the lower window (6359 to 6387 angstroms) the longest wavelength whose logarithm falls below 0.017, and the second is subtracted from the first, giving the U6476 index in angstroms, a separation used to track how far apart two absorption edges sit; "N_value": 103.8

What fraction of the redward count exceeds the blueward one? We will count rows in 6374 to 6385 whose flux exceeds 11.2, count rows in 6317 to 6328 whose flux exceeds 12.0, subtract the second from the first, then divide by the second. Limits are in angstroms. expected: 3.00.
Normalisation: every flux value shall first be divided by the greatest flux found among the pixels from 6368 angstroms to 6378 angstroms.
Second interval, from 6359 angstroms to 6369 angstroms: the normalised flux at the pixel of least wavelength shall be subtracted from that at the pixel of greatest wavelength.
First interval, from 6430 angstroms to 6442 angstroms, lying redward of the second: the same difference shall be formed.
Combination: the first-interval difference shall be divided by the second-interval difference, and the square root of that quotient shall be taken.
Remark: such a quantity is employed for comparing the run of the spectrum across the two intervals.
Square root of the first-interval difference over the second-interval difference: 13.8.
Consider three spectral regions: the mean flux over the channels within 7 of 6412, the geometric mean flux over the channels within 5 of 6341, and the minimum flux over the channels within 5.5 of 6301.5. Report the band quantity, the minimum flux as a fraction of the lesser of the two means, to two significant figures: 0.90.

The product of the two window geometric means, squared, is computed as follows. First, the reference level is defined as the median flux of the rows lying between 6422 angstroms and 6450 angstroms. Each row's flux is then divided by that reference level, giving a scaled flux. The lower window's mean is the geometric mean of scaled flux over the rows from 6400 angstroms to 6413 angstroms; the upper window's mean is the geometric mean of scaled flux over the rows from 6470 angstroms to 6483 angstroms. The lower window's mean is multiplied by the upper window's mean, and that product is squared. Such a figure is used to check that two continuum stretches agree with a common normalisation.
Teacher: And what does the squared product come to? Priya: 0.87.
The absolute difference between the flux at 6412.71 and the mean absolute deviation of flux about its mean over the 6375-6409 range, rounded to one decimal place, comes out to 10.7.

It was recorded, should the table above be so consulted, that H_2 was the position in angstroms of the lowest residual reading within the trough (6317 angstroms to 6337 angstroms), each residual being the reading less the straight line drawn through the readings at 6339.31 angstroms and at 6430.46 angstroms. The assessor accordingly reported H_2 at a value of 6334.93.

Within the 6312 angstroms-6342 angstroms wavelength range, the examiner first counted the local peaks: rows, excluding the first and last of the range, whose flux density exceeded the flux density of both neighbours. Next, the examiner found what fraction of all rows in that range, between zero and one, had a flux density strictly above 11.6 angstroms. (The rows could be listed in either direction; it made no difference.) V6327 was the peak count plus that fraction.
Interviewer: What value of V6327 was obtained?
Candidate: 6.20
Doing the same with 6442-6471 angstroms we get 4.55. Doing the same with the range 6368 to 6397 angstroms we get 6.40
